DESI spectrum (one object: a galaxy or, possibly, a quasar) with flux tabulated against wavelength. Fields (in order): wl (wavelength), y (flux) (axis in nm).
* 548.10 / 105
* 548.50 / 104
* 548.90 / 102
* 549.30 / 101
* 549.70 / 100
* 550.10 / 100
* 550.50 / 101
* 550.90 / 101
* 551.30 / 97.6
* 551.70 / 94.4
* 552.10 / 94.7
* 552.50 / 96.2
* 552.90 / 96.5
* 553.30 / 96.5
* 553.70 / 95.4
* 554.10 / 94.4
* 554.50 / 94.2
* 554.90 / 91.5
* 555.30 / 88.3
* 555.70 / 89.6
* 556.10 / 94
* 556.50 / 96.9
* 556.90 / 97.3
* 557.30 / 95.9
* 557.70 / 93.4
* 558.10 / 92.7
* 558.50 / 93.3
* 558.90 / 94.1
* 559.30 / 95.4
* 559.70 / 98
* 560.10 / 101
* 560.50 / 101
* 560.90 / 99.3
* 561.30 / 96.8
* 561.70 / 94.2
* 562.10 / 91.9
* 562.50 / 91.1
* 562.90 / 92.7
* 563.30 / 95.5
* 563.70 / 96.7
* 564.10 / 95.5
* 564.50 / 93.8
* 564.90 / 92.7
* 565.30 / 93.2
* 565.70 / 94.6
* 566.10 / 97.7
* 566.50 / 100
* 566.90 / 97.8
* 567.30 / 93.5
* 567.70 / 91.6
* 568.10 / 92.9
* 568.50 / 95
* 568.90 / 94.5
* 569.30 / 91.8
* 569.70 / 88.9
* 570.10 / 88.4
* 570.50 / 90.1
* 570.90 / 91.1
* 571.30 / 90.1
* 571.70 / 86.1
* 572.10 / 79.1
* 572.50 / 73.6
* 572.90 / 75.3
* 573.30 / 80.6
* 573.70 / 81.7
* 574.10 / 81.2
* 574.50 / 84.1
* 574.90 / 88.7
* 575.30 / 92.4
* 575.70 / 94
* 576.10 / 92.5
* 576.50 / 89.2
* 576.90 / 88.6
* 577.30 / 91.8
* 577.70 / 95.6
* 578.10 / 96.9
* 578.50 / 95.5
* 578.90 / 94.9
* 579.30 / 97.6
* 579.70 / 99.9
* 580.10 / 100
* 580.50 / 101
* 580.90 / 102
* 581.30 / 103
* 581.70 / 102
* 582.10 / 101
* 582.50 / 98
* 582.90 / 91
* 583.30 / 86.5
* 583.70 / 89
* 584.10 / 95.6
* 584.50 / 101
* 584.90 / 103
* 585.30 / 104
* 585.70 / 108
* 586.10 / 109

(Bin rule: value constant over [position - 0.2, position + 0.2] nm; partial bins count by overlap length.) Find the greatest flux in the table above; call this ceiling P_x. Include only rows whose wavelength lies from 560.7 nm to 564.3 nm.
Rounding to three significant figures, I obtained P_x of 99.3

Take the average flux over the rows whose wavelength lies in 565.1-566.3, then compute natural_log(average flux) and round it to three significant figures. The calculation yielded 4.56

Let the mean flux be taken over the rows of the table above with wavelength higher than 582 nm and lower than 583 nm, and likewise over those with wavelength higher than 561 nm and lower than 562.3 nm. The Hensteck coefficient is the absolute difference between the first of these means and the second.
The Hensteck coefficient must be 2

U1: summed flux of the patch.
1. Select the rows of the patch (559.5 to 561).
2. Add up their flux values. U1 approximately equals 399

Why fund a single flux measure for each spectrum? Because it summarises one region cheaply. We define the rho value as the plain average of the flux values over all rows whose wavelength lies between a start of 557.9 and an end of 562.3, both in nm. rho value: 96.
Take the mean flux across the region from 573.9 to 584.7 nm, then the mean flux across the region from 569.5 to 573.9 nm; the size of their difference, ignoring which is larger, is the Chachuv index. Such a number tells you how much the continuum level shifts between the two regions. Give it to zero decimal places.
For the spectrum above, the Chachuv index 10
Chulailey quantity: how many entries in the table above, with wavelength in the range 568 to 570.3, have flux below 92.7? 3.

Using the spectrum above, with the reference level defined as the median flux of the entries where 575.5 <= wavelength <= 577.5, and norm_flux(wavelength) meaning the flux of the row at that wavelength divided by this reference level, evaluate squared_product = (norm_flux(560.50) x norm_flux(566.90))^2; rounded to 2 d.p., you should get 1.37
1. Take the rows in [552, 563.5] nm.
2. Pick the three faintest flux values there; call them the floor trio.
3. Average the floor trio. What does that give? 90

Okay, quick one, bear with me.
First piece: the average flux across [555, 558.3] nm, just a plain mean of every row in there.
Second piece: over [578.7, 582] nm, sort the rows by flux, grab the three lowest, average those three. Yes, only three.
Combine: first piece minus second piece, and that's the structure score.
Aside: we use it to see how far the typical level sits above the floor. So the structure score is -4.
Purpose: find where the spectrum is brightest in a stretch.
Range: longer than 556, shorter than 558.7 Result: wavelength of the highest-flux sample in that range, 556.90 nm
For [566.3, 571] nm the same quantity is 566.50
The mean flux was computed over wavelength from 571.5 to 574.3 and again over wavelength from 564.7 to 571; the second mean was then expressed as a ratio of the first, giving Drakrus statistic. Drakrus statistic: 1.17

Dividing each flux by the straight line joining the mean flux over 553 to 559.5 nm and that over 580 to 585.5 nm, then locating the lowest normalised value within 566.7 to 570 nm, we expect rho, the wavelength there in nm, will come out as 569.70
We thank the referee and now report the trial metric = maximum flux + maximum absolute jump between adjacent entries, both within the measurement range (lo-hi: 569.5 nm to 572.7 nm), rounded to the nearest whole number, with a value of 98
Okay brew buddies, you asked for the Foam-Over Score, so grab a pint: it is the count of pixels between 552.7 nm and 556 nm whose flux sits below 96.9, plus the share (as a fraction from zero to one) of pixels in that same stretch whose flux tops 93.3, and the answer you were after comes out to 8.6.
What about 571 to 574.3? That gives 8.0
